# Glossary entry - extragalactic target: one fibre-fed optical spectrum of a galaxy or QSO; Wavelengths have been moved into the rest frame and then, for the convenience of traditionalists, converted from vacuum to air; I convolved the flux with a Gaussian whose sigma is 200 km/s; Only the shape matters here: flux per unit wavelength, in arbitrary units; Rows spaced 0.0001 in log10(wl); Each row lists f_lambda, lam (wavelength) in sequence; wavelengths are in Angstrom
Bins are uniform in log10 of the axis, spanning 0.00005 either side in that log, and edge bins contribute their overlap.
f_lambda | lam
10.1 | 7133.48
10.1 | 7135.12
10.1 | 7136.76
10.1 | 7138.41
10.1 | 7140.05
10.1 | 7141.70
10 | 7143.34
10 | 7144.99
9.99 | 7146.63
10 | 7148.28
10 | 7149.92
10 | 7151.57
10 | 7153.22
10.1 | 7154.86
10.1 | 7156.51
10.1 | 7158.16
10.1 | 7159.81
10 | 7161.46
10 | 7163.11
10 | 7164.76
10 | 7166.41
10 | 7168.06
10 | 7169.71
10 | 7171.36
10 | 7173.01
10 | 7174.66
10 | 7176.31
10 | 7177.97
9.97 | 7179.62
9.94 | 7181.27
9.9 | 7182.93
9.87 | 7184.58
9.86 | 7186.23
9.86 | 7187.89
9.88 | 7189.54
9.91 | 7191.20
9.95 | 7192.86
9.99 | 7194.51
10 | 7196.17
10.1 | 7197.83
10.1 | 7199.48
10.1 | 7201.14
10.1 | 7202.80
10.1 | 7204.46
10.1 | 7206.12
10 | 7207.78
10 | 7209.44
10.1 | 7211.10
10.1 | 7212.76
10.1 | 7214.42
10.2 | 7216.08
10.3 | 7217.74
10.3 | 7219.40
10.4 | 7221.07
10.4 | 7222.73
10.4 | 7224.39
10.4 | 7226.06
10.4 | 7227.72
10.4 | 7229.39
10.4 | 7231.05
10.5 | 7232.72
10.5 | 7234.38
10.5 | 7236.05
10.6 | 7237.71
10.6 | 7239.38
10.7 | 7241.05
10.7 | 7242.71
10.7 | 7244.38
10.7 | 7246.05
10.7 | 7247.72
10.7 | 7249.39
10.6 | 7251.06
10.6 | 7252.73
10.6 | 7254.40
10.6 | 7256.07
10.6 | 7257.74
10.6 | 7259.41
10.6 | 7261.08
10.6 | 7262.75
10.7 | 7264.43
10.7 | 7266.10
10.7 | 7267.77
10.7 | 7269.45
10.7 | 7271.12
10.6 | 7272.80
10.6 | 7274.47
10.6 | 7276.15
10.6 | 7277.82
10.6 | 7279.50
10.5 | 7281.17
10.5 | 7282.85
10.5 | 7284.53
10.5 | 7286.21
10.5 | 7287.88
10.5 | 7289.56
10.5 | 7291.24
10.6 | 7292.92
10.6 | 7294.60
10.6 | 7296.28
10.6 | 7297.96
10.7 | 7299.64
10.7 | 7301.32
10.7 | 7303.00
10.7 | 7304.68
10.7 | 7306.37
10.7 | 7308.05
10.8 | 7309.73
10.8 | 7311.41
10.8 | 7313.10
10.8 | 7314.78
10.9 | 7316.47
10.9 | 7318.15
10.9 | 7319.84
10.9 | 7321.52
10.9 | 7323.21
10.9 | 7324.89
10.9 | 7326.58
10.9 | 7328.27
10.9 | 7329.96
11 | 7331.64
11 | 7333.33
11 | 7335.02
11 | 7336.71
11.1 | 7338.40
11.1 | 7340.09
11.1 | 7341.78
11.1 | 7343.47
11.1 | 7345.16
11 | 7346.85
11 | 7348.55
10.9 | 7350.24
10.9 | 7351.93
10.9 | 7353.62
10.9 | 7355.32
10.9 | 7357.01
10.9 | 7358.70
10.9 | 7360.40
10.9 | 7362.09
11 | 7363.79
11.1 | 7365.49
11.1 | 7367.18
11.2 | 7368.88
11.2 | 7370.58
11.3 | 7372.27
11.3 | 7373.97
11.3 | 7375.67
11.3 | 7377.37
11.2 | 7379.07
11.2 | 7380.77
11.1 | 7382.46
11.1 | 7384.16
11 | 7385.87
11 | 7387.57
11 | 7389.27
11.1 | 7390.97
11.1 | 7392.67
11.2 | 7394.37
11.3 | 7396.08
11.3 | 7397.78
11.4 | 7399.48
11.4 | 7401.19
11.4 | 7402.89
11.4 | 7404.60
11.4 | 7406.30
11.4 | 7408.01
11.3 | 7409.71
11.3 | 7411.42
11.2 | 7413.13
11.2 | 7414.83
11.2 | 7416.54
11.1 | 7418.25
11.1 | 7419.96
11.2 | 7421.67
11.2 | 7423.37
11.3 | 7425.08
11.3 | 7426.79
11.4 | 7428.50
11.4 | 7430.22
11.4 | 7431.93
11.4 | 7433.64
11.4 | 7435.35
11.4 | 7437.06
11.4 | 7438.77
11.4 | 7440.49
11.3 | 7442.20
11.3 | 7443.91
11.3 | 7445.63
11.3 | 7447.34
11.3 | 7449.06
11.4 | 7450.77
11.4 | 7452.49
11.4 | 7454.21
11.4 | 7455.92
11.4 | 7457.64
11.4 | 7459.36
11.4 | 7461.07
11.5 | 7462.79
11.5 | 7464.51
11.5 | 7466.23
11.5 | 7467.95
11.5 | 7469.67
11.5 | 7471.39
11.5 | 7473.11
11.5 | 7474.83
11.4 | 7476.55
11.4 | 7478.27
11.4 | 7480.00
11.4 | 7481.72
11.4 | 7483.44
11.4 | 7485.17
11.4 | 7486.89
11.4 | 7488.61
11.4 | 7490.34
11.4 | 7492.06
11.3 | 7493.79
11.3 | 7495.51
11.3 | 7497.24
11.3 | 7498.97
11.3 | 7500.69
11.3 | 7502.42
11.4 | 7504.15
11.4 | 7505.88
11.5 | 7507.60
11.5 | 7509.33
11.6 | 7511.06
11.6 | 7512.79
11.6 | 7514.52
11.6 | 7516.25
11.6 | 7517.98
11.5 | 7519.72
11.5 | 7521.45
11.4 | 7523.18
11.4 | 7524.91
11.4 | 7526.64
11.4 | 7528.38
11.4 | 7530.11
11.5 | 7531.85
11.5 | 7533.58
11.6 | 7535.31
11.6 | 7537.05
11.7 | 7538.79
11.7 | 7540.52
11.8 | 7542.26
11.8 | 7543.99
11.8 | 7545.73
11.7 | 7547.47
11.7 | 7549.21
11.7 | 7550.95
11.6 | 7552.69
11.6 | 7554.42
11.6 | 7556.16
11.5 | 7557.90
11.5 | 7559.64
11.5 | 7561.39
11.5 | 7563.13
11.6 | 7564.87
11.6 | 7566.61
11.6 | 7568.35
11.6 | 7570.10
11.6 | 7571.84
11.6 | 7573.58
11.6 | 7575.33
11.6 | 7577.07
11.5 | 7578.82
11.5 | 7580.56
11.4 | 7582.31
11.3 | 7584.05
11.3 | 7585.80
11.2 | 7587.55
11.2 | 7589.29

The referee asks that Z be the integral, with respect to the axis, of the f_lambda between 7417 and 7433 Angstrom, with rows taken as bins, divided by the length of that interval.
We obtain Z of 11.3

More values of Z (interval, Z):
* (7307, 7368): 10.9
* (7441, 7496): 11.4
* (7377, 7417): 11.2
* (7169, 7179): 10.0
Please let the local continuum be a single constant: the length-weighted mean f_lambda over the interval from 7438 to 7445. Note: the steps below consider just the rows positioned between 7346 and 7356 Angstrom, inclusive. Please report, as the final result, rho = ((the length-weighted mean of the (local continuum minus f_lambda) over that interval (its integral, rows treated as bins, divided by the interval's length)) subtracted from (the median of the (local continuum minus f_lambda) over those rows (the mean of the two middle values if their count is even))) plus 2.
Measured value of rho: 2.03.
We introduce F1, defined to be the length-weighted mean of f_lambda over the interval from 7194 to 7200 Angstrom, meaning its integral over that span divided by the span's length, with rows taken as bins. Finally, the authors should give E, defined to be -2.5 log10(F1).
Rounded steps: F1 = 10.1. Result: -2.51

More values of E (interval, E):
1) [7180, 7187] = -2.49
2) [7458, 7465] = -2.65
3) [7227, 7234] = -2.55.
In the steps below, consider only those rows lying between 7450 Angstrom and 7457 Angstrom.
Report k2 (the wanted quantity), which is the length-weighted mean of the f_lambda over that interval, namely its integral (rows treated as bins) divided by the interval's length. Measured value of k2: 11.39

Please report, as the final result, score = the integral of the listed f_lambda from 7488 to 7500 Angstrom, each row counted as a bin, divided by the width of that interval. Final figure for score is 11.3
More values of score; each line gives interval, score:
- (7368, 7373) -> 11.2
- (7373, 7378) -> 11.3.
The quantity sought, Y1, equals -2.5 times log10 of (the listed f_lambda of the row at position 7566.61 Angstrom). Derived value -2.66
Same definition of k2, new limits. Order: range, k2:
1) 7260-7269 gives 10.66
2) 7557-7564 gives 11.49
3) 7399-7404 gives 11.38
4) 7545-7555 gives 11.69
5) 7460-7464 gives 11.46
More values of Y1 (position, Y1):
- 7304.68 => -2.57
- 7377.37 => -2.63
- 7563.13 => -2.65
